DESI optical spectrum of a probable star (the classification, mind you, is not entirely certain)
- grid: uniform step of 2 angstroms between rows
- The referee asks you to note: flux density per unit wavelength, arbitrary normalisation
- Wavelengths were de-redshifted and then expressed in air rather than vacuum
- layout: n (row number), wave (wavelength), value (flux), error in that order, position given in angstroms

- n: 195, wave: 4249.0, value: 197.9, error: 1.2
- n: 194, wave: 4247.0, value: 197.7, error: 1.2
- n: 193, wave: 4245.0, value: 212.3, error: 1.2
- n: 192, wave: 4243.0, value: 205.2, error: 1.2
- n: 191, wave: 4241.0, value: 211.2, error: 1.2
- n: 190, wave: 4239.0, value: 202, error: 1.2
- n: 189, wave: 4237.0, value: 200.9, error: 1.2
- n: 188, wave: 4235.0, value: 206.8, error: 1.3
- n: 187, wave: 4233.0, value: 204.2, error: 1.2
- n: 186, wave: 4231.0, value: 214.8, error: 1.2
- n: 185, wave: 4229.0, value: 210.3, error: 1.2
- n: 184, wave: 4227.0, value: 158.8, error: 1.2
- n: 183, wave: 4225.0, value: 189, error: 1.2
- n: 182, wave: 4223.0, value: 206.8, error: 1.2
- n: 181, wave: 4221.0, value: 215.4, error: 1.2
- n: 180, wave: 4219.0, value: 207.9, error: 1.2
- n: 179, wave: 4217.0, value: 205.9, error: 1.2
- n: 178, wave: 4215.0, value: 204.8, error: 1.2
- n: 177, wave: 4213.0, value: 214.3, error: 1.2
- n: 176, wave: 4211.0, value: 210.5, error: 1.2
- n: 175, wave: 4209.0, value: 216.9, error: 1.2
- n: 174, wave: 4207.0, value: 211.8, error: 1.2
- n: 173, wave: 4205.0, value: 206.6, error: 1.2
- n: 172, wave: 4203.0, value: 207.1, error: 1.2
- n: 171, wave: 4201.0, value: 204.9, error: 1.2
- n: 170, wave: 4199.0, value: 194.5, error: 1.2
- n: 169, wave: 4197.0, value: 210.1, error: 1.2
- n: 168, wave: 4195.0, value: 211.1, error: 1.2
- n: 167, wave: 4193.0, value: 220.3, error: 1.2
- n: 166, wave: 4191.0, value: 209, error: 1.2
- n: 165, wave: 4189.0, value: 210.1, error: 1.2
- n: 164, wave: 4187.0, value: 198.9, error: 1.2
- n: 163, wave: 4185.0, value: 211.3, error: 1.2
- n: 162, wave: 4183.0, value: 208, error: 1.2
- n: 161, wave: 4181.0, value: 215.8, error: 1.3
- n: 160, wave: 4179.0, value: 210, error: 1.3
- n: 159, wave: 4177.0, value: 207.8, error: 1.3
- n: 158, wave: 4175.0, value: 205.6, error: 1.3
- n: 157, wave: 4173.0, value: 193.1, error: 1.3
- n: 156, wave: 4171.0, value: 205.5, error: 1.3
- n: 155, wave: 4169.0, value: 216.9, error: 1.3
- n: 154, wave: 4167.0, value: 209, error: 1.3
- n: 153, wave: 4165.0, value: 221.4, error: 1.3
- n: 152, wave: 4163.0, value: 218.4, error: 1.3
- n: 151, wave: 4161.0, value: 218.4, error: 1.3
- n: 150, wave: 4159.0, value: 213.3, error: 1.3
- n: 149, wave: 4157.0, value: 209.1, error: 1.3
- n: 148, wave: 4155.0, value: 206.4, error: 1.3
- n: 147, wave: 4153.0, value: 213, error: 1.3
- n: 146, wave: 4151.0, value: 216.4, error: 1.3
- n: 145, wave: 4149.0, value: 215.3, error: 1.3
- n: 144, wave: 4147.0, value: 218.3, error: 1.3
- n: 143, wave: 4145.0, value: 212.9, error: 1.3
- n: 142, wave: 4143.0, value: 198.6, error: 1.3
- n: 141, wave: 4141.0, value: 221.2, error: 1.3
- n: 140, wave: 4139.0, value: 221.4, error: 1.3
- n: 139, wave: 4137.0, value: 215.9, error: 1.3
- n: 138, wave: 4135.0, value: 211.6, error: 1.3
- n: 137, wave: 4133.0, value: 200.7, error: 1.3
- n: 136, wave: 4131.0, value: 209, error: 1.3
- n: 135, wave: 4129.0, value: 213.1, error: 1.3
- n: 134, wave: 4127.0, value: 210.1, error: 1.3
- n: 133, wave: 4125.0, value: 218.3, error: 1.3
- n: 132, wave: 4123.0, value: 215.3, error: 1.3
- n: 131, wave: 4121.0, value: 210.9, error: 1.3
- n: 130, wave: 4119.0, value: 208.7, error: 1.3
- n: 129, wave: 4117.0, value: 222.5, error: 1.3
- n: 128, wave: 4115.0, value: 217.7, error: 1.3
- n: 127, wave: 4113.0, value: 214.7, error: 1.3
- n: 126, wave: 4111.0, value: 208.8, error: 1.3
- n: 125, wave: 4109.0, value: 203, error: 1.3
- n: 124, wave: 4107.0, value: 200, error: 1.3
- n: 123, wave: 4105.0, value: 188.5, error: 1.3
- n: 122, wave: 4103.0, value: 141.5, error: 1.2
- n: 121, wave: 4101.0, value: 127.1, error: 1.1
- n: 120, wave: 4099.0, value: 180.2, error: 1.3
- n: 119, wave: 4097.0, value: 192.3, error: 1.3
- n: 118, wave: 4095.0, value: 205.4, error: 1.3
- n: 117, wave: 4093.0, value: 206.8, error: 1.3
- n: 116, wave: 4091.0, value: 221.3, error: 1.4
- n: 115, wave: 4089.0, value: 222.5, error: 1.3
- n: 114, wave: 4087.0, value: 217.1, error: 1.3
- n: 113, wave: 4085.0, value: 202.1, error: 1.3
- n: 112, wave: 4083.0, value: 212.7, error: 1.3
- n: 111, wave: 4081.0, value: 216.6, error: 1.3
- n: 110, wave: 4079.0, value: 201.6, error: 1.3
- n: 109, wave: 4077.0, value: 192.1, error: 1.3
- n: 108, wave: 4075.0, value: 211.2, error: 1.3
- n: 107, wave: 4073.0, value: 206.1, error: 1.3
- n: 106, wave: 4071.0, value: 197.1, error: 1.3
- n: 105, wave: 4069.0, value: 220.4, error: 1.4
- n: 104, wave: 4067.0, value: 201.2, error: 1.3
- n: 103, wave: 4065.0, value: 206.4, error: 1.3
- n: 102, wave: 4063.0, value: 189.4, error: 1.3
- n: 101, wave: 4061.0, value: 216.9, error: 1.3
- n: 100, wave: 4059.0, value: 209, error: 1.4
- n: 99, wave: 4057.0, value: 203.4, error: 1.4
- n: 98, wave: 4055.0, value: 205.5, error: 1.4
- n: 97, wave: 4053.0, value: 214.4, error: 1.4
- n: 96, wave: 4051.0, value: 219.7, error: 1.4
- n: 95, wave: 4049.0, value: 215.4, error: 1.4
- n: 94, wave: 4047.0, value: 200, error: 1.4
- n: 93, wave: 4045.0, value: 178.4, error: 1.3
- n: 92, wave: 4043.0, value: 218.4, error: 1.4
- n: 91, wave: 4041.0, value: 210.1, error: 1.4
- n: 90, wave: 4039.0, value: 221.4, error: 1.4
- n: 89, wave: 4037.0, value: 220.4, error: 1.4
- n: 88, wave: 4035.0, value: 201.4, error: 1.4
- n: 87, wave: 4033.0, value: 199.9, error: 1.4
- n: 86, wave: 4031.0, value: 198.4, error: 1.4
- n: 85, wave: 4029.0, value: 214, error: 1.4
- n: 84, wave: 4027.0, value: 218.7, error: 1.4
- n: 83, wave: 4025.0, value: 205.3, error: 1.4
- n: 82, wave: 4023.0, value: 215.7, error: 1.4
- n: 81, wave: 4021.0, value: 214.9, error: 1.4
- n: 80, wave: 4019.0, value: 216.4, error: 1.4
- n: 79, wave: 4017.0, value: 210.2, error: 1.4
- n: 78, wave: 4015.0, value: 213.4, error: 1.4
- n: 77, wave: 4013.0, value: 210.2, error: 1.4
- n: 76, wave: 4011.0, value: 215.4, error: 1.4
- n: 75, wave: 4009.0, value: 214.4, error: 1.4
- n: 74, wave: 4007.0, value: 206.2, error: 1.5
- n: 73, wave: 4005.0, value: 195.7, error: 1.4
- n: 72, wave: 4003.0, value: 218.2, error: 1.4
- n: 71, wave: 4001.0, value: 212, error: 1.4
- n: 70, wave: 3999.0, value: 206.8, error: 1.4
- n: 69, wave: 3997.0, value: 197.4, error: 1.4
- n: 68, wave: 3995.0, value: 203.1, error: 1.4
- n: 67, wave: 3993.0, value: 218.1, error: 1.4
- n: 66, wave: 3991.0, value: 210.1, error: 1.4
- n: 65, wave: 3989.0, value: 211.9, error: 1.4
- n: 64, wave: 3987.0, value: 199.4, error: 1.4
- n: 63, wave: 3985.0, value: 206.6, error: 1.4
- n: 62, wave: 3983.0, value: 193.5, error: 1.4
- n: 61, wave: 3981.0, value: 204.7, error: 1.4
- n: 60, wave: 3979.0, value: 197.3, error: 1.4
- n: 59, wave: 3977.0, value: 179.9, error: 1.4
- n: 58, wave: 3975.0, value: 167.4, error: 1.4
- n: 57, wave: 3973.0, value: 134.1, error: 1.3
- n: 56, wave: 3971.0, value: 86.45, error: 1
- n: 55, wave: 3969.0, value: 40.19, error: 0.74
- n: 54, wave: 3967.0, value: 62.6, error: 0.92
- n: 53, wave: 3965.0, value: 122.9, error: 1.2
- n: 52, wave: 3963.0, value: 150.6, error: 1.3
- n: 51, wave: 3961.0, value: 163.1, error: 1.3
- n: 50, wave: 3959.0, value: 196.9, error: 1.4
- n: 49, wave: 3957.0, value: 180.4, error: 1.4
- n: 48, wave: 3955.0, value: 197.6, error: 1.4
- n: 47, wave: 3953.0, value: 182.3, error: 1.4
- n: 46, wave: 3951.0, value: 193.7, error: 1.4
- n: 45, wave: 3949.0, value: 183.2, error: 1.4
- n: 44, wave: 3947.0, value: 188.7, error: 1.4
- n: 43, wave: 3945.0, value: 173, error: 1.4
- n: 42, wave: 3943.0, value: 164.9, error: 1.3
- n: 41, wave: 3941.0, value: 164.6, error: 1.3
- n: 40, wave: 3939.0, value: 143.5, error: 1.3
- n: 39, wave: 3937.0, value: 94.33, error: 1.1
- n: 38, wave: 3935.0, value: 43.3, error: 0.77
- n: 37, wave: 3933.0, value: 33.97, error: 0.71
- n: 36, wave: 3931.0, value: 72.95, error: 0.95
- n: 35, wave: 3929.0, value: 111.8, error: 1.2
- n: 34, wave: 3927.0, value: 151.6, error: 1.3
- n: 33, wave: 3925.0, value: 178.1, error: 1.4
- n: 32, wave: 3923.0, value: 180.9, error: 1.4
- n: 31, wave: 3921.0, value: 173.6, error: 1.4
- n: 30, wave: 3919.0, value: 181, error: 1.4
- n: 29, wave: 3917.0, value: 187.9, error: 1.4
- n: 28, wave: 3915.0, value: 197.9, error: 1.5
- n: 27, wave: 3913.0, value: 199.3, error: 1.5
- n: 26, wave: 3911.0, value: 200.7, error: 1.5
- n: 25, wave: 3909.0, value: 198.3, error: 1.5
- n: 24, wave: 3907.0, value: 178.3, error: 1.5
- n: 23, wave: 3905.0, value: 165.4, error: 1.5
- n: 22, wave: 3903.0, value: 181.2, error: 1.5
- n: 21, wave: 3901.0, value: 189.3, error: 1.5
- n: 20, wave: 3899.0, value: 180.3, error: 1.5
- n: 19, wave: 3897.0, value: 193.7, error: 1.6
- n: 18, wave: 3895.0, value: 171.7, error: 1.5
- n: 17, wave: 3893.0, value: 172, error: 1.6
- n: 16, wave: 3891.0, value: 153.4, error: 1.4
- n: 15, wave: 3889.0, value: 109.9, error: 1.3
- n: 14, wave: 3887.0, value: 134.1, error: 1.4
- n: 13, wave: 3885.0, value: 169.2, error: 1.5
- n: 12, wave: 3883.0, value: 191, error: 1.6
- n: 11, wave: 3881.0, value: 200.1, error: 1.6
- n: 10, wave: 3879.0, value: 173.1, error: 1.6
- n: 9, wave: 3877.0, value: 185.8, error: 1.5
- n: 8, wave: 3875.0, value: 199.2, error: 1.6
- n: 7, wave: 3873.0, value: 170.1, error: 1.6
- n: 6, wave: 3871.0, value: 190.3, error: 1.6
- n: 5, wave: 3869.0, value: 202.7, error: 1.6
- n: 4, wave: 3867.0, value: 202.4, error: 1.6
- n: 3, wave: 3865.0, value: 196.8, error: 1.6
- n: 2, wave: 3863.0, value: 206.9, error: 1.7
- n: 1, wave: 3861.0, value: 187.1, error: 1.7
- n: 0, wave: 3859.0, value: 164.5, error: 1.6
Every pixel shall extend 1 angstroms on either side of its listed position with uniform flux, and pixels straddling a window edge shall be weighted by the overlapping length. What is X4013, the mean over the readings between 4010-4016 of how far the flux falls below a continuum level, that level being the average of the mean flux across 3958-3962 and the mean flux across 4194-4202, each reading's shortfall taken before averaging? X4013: -20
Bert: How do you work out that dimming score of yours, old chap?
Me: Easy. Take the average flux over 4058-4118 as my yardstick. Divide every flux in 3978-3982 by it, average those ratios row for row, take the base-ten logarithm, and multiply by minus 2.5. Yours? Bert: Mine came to 0.00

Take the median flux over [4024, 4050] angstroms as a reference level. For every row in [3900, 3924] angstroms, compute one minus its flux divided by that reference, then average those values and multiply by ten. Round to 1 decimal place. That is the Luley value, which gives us 1.1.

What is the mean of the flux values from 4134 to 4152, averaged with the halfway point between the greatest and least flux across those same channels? 212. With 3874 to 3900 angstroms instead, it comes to 163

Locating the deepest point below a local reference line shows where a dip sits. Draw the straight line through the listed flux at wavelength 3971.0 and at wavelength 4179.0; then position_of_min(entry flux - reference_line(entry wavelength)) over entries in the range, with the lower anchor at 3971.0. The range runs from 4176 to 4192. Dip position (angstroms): 4187.0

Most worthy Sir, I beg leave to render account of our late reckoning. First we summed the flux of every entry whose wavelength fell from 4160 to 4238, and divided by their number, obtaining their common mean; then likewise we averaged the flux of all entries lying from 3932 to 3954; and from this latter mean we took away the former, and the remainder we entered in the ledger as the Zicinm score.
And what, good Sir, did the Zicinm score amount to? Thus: -65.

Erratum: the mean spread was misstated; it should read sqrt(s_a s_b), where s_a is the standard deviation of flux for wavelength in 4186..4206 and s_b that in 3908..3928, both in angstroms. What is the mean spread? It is 10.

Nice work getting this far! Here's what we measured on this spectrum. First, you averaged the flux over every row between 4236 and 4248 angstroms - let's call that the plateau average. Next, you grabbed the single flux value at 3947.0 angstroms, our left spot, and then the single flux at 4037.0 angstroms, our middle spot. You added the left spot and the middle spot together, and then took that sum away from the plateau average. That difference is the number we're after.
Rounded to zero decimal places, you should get -204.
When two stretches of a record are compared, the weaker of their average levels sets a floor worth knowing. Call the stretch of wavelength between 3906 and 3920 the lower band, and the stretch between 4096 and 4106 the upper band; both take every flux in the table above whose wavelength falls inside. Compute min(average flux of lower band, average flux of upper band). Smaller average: 166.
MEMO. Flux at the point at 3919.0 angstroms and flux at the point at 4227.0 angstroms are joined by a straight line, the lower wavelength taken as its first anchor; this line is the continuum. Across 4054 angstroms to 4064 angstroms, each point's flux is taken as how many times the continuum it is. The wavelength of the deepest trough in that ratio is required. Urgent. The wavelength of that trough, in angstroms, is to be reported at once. 4063.0 angstroms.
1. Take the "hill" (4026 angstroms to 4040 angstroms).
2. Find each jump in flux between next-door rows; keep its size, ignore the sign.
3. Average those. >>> 7.2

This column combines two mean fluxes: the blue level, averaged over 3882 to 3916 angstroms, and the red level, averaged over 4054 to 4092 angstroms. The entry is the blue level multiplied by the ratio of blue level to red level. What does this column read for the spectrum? 148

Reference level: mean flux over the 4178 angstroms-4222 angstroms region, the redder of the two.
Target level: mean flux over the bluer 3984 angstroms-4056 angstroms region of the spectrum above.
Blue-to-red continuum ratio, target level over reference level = 1.00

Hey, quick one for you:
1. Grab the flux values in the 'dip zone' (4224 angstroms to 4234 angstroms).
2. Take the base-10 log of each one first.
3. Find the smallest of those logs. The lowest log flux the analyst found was 2.20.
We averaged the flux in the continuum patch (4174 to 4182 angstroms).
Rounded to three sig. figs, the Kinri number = 210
